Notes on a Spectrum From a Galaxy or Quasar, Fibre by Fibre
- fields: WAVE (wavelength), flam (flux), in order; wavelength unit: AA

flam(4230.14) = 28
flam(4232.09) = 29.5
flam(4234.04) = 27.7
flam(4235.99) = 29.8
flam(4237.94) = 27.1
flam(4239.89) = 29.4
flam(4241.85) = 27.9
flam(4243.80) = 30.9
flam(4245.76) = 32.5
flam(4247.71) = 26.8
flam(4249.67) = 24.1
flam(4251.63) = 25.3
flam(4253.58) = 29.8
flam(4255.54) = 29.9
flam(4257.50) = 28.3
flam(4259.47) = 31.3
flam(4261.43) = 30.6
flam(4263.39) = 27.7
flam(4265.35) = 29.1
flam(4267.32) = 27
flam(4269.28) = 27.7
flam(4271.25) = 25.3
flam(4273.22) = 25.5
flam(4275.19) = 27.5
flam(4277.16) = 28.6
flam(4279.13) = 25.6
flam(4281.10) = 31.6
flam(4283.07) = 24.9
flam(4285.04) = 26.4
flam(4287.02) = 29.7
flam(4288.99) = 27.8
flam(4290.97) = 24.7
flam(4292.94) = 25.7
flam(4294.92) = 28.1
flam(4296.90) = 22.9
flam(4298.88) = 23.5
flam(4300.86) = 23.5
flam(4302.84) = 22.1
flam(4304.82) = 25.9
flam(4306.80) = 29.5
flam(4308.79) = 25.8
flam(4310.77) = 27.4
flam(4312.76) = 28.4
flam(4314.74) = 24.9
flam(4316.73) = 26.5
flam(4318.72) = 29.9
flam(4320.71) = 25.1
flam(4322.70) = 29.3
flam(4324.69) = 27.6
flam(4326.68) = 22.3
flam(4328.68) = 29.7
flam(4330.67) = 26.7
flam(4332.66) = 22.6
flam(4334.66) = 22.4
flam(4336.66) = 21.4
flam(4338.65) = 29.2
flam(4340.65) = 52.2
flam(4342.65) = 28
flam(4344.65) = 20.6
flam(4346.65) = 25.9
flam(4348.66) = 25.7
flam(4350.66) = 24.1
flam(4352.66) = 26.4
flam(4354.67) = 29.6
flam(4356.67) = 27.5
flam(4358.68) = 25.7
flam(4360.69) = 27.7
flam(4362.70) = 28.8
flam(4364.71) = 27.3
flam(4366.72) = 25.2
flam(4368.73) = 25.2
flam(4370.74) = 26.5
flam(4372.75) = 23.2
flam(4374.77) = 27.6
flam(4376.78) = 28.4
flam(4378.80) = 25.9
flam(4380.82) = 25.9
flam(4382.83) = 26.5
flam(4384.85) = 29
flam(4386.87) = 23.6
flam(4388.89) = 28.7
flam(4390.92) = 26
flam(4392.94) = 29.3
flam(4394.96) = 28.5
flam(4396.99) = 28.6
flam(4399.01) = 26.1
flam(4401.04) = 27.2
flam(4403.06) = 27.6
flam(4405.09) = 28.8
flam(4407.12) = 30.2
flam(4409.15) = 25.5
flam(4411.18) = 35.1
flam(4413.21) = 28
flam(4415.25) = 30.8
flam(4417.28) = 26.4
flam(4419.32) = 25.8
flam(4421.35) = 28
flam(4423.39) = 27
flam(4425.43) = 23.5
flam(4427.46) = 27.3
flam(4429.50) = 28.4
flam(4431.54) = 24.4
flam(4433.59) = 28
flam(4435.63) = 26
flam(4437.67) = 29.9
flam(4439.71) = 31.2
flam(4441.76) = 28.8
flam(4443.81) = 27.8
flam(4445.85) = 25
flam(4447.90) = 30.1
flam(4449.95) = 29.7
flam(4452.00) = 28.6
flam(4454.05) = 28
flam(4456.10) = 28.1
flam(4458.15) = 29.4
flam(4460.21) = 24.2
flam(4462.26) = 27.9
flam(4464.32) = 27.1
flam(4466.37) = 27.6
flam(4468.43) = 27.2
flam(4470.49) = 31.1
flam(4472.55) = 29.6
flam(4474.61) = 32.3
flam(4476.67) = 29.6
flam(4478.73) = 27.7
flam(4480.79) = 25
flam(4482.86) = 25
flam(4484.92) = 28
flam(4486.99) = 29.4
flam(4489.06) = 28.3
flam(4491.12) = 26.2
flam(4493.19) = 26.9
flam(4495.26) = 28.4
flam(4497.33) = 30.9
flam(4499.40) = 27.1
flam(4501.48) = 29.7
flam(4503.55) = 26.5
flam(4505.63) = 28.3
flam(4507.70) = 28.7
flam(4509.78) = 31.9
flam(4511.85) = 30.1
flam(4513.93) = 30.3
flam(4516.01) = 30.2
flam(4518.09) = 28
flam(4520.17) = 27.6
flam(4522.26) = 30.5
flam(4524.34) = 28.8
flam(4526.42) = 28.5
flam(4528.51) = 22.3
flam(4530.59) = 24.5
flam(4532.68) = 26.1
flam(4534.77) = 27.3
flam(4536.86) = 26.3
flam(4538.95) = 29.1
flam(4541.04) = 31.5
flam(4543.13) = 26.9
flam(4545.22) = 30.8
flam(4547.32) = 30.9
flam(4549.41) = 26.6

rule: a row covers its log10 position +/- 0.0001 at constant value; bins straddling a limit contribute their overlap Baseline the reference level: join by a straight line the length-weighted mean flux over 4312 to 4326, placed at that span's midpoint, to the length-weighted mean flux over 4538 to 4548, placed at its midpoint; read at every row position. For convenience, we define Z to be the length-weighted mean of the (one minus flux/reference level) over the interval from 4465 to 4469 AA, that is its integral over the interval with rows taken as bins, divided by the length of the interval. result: 0.05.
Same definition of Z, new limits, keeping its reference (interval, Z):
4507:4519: -0.02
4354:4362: 0.00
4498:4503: 0.03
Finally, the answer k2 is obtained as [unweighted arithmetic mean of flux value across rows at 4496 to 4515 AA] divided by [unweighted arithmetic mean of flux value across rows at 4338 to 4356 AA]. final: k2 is 1.01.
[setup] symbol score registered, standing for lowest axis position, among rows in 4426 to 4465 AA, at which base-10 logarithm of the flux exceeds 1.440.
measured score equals 4429.50 AA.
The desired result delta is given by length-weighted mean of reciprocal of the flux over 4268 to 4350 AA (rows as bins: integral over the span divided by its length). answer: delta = 0.0382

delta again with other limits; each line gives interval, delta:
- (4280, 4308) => 0.0386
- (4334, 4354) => 0.0384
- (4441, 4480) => 0.0354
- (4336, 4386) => 0.0375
